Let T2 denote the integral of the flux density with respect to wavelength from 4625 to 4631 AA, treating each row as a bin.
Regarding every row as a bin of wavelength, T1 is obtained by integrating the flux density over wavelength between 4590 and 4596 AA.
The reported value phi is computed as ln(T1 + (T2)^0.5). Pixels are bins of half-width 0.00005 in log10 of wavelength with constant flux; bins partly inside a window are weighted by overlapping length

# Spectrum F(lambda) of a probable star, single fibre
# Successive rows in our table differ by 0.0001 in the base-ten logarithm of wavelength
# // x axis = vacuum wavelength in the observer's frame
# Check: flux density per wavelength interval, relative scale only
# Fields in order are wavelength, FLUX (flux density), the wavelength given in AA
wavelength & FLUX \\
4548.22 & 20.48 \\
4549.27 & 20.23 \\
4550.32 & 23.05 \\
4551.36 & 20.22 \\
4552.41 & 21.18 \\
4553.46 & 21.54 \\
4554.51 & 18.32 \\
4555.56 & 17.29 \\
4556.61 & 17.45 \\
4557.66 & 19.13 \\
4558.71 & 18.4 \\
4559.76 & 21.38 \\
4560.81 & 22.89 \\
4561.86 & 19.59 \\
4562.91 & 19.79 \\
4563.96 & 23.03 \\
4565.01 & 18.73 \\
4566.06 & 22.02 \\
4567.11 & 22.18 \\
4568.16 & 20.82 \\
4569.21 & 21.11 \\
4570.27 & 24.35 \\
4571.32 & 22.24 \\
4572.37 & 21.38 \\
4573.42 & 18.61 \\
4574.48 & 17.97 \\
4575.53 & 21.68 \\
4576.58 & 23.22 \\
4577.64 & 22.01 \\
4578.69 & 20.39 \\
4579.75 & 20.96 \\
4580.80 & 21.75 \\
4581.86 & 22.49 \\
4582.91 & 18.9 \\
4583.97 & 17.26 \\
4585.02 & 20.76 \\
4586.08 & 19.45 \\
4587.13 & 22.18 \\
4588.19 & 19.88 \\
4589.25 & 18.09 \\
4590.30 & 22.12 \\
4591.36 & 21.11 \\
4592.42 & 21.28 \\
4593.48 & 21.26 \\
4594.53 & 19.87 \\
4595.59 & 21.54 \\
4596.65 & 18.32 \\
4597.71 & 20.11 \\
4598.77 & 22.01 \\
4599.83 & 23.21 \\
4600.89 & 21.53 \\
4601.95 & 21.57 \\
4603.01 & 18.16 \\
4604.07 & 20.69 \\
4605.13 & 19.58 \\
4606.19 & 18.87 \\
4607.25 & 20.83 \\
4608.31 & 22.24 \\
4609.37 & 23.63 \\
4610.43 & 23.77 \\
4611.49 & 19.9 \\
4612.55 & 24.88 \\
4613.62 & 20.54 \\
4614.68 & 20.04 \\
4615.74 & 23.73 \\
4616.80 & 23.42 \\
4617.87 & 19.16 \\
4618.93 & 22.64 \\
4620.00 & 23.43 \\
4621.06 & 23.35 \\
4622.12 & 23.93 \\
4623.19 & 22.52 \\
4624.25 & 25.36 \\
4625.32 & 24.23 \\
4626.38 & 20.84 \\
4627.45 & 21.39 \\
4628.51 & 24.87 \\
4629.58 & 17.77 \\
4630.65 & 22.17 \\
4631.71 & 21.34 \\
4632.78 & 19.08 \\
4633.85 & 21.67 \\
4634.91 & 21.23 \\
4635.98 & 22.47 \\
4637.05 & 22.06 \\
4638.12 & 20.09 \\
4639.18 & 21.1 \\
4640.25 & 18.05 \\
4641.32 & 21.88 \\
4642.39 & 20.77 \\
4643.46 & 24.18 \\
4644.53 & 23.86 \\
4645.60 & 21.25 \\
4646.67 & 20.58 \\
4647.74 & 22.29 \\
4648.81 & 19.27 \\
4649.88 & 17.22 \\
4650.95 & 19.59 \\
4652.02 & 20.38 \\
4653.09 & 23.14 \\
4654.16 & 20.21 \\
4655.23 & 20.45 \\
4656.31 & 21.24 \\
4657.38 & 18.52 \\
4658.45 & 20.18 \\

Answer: 4.93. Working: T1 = 127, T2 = 131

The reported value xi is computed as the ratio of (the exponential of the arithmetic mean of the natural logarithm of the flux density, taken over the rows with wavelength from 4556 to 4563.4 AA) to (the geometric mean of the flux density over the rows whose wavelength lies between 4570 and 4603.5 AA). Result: 0.95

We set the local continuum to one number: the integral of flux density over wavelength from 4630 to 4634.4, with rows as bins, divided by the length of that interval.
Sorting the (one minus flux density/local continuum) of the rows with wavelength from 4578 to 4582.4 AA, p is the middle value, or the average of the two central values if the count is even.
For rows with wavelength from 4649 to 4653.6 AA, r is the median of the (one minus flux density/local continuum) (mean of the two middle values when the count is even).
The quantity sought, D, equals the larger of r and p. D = 0.048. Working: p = -0.02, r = 0.05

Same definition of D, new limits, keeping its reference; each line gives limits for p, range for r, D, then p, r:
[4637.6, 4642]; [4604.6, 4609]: 0.038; 0.02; 0.04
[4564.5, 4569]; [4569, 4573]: -0.020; -0.02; -0.04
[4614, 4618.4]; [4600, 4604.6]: -0.005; -0.03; -0.01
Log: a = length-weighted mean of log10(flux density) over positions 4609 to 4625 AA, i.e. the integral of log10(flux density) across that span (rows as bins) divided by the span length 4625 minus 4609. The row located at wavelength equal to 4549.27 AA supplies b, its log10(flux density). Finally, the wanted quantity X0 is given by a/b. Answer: 1.04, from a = 1.35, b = 1.31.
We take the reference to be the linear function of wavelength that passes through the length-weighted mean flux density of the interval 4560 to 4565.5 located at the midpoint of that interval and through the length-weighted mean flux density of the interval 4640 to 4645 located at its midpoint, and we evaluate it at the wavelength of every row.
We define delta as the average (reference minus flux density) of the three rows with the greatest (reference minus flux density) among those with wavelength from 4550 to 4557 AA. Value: 3.1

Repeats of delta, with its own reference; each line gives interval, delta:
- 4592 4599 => 1.9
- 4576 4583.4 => 1.0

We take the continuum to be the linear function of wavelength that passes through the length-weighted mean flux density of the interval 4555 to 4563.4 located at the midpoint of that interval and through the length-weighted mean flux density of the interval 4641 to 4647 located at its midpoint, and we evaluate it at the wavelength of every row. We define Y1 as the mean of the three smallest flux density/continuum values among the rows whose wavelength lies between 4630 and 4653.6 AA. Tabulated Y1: 0.82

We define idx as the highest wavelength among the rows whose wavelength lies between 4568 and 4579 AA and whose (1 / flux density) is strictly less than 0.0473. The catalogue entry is 4577.64 AA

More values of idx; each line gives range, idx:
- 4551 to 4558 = 4553.46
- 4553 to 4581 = 4580.80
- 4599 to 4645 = 4644.53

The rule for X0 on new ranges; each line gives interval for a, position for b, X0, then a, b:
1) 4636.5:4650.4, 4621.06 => 0.96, 1.32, 1.37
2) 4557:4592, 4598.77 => 0.98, 1.32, 1.34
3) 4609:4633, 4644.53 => 0.98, 1.35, 1.38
